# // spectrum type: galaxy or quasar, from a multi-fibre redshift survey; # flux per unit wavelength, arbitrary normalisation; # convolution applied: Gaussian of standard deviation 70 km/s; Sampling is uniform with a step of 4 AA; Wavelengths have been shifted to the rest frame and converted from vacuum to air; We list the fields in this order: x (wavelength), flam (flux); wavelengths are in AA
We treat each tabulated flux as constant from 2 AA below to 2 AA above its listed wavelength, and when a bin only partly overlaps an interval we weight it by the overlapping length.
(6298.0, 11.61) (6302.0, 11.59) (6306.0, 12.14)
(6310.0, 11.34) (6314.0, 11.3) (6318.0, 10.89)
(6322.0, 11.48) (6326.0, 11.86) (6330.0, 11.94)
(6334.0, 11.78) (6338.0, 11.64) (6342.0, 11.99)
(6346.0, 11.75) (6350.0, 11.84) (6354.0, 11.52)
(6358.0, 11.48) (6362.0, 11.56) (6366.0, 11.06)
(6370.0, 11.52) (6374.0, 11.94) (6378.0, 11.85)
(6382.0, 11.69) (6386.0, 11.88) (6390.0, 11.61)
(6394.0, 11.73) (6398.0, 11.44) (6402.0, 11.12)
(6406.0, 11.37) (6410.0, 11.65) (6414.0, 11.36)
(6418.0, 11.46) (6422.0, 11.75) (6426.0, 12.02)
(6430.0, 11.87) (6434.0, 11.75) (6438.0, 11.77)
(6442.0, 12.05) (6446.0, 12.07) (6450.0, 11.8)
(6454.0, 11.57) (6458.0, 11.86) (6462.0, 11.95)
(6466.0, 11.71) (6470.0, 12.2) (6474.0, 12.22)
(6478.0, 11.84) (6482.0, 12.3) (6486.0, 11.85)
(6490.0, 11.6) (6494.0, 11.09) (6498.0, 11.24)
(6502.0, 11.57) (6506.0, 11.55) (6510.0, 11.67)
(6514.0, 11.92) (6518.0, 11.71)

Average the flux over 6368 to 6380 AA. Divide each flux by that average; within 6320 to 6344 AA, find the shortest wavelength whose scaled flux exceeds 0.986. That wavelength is 6326.0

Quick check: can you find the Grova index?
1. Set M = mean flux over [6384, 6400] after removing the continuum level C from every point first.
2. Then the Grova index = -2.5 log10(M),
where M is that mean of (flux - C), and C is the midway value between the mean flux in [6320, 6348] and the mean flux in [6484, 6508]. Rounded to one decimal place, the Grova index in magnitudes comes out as 3.6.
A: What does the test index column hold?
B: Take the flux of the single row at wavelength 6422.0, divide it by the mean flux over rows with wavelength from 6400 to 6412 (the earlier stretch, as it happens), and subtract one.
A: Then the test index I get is 0.033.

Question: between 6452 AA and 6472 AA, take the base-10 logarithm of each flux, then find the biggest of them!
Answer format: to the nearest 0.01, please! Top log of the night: 1.09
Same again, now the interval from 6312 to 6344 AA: 1.08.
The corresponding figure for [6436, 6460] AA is 1.08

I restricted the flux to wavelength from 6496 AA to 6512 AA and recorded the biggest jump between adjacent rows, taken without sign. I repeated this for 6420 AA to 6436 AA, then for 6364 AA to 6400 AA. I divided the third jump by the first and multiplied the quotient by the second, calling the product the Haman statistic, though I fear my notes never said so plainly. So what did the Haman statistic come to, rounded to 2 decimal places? 0.38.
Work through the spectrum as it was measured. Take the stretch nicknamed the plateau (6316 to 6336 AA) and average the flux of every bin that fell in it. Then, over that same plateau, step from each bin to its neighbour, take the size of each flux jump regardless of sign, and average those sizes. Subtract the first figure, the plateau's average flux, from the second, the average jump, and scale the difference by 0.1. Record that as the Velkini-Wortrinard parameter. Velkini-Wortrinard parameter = -1.13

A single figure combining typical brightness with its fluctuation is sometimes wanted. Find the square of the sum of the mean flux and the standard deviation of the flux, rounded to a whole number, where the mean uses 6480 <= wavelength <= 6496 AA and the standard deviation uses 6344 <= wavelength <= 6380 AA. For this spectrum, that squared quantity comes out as 143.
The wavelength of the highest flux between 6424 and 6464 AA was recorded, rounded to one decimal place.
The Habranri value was 6446.0 AA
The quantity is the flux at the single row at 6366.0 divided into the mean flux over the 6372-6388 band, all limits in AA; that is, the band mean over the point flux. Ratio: 1.07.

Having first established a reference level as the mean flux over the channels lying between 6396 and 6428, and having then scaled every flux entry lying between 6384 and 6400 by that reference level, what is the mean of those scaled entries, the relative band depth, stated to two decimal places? 1.01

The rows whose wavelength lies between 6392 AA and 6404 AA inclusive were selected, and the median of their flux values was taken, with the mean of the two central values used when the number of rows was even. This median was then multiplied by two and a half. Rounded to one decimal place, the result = 28.6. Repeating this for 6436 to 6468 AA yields 29.6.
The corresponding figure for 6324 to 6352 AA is 29.6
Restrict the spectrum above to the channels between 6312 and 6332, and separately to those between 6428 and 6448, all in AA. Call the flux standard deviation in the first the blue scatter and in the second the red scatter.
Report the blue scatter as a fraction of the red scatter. 2.8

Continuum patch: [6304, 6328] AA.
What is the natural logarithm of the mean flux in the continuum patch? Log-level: 2.44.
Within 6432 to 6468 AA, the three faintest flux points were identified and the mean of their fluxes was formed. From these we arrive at 11.7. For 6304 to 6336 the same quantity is 11.2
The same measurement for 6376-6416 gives 11.3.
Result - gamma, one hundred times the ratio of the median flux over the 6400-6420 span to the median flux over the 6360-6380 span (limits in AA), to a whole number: 98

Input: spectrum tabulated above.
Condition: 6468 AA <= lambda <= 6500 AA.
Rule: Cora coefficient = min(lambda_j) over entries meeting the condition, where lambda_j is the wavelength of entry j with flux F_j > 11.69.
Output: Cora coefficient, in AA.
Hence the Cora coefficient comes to 6470.0 AA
